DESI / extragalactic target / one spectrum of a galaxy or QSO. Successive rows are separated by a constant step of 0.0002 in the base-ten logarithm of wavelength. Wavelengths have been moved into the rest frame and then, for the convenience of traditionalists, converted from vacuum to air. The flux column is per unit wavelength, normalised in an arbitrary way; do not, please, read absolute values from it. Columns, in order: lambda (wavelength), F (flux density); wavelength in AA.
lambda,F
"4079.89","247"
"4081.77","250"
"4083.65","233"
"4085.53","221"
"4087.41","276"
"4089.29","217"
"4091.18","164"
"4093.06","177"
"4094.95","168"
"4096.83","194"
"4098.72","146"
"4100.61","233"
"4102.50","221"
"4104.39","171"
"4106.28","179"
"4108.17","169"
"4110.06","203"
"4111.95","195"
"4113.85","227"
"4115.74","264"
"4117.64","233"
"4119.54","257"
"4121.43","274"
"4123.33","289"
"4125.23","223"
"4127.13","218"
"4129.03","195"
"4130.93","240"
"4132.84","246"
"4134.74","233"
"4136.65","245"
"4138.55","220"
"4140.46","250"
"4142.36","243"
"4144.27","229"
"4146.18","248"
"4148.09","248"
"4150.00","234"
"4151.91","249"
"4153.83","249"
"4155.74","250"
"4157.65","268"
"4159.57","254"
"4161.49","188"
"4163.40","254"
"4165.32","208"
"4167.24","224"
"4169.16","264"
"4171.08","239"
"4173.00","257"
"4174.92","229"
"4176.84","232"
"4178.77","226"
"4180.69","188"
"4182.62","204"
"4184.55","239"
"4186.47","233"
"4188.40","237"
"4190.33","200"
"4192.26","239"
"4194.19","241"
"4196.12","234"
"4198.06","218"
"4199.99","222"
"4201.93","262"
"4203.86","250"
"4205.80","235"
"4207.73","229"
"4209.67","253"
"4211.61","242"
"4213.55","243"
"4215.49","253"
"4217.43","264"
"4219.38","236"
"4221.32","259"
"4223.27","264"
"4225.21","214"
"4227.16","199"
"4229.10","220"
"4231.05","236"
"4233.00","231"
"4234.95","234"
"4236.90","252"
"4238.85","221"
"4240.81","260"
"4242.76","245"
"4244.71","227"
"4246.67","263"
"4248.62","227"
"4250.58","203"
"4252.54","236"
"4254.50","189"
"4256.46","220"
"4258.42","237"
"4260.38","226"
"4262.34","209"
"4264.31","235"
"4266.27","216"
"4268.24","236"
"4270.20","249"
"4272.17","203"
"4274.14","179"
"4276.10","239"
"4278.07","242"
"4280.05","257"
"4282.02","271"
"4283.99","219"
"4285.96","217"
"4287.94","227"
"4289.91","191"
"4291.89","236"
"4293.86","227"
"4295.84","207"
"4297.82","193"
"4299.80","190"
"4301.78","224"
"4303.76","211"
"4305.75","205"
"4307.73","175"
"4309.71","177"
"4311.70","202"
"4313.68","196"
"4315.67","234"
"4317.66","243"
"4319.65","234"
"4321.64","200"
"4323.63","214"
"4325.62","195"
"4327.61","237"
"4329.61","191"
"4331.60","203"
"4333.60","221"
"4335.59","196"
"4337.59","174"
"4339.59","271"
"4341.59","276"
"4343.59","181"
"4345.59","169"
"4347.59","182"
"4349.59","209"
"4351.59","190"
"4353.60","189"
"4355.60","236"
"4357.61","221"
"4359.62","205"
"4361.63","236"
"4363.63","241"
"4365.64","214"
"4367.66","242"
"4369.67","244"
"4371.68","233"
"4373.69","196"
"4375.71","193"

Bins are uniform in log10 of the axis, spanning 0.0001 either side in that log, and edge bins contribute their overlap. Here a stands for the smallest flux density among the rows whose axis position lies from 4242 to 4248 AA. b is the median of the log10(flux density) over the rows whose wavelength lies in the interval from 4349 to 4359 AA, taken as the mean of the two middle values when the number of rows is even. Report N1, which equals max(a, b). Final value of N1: 227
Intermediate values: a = 227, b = 2.32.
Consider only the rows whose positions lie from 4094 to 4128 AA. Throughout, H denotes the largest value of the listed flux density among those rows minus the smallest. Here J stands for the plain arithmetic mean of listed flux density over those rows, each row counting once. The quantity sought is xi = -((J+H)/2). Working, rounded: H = 143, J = 215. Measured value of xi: -179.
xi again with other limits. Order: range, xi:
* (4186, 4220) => -151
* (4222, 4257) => -153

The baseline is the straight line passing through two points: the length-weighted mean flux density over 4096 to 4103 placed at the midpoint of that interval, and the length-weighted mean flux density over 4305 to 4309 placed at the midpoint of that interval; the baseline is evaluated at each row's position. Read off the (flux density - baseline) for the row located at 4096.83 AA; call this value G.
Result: -3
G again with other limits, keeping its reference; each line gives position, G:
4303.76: 22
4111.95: -1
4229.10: 28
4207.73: 36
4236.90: 61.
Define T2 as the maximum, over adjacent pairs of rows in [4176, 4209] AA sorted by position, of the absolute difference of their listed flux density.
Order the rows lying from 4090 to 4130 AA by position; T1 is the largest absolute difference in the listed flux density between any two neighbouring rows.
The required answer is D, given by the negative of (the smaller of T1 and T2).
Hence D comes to -40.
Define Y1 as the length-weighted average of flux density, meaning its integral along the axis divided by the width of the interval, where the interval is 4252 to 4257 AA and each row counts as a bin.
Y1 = 213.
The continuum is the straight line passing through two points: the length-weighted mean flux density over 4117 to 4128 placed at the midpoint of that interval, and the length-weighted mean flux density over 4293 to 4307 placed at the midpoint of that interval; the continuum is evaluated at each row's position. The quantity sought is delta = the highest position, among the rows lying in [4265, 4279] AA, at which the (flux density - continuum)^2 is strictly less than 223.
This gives 4272.17 AA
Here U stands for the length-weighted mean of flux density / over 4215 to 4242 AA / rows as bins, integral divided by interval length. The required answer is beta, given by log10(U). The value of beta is 2.38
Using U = 239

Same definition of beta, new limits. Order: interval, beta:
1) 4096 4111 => 2.28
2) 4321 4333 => 2.32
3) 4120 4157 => 2.38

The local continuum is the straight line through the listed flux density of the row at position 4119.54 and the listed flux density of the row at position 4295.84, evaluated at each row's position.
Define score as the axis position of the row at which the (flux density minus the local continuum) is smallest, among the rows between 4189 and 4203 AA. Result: 4190.33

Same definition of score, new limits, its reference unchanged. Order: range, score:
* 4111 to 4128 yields 4111.95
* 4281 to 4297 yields 4289.91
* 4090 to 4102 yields 4098.72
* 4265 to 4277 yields 4274.14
